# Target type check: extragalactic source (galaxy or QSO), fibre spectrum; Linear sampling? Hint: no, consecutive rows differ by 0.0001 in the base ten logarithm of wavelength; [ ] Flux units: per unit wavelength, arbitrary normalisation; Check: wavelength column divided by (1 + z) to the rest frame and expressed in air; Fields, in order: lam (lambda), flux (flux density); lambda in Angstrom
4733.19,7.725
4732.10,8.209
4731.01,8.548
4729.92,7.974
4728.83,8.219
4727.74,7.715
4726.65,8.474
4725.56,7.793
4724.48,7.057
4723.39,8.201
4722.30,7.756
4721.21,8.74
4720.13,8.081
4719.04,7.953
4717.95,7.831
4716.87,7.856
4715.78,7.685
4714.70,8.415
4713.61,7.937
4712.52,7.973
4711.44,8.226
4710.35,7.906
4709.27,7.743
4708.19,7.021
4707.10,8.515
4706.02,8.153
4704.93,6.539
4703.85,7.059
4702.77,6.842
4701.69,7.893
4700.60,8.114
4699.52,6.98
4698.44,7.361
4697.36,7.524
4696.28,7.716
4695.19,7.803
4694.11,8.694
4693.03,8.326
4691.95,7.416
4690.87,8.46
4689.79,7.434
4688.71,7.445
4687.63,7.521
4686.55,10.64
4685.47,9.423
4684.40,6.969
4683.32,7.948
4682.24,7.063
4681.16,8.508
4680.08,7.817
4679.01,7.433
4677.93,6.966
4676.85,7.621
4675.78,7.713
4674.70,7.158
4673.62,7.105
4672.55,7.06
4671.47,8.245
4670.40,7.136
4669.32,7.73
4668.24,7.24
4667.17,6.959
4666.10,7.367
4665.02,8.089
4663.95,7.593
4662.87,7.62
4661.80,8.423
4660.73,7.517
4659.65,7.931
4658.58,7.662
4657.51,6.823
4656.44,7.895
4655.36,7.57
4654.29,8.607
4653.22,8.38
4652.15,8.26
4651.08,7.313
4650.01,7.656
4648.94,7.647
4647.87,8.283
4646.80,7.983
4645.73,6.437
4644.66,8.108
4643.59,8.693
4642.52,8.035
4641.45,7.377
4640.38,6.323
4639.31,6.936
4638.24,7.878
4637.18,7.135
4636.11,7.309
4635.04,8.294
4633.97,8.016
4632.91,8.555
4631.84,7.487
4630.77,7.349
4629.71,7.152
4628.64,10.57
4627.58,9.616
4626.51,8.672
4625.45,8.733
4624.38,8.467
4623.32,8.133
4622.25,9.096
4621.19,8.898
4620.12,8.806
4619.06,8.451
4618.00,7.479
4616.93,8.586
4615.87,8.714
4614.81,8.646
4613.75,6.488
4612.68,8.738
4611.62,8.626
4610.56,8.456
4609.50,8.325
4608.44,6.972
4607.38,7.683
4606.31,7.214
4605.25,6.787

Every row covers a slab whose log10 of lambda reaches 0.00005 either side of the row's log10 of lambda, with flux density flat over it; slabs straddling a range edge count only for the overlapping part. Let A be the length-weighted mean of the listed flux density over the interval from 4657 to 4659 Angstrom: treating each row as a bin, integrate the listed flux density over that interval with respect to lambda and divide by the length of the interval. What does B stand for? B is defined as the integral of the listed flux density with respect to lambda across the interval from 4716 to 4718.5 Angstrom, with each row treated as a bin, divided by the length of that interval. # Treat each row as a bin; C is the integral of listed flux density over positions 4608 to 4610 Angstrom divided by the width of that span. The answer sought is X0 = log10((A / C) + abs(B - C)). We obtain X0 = 0.04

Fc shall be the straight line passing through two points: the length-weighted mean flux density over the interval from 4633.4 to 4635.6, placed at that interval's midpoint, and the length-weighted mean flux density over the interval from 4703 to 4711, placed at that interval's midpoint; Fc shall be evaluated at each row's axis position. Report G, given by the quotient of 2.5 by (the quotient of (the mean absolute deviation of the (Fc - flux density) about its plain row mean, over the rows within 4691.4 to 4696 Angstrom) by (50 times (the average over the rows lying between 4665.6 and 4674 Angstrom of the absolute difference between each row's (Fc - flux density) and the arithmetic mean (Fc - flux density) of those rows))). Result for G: 88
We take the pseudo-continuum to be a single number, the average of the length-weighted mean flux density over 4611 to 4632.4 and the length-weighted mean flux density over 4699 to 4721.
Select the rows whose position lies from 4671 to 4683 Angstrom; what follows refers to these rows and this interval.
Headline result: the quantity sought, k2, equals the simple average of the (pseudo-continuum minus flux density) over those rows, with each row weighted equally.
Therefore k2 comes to 0.58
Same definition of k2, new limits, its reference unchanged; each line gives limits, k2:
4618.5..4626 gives -0.56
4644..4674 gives 0.43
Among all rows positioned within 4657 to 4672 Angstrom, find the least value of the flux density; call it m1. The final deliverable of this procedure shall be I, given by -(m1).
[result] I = -6.82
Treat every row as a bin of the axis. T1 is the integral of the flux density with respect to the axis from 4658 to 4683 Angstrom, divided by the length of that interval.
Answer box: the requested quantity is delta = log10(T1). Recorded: 0.879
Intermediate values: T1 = 7.57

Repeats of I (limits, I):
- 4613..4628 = -6.49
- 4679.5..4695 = -6.97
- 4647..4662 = -6.82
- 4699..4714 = -6.54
